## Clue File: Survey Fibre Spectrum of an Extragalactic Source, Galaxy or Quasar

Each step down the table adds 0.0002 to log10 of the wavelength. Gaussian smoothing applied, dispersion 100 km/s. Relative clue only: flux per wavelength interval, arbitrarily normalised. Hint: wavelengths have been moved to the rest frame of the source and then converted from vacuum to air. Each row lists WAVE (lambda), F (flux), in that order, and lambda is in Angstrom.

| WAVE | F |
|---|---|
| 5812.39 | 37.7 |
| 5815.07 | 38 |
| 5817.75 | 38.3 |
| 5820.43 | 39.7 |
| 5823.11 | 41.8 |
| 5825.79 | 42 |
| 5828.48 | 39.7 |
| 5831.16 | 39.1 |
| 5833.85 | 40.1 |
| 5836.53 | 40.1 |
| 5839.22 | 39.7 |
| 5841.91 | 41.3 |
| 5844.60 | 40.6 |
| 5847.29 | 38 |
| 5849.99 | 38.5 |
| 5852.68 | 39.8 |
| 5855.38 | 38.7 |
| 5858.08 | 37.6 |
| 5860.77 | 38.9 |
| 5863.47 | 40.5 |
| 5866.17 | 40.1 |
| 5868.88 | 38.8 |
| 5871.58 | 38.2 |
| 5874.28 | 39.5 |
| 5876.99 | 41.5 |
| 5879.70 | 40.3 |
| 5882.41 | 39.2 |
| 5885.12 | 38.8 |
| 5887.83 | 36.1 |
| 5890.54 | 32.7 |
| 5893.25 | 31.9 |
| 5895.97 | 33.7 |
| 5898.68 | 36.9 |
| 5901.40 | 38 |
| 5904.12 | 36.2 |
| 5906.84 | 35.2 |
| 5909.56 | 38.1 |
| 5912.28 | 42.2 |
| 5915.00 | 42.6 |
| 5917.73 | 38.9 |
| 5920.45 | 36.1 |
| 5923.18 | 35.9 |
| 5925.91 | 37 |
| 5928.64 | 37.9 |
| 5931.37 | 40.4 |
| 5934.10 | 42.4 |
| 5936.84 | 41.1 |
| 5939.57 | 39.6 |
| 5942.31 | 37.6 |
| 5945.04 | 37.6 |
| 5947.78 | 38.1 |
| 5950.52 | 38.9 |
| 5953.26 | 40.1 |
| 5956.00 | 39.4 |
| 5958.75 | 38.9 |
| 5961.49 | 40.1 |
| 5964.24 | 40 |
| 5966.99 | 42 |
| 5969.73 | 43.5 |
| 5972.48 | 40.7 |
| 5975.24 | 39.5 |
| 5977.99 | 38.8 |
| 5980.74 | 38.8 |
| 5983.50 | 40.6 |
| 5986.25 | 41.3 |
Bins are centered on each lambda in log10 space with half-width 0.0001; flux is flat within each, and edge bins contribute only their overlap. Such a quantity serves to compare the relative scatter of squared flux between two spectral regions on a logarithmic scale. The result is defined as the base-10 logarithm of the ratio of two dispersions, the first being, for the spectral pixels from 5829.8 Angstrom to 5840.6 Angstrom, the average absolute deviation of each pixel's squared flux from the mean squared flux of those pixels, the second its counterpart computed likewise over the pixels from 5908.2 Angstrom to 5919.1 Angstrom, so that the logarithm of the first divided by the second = -0.75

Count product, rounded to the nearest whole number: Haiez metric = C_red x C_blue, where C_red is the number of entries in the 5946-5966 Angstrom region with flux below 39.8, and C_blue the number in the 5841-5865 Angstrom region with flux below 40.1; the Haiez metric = 24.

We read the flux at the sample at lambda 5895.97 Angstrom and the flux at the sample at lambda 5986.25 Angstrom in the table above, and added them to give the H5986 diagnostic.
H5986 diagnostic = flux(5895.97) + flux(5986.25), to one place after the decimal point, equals 75.0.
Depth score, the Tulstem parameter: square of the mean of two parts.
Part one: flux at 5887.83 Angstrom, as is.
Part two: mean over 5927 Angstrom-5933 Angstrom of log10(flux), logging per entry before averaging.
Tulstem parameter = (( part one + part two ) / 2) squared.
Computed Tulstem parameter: 355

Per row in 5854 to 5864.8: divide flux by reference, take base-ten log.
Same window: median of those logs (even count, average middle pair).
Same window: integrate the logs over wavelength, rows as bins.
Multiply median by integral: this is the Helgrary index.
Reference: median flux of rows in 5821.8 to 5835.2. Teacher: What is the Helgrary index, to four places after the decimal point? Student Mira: 0.0020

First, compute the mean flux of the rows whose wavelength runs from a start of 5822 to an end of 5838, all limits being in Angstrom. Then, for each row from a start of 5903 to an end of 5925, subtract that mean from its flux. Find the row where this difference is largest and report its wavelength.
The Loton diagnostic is 5915.00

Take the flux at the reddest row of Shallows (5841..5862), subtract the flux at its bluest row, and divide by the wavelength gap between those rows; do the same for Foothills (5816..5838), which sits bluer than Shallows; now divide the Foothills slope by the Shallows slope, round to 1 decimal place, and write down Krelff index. -0.8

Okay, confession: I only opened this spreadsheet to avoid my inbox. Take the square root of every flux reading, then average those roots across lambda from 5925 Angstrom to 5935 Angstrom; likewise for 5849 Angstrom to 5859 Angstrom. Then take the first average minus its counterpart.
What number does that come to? 0.06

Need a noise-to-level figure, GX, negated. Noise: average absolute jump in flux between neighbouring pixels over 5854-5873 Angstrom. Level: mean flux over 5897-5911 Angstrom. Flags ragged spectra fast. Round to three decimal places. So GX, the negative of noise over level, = -0.028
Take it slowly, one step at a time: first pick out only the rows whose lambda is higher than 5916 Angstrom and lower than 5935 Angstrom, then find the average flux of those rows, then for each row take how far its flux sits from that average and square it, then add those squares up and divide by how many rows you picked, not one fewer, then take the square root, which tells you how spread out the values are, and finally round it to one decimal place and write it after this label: 2.2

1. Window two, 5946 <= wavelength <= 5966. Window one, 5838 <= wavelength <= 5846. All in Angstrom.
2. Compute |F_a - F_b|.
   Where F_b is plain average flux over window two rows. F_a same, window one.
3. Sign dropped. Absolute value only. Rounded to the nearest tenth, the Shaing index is 1.2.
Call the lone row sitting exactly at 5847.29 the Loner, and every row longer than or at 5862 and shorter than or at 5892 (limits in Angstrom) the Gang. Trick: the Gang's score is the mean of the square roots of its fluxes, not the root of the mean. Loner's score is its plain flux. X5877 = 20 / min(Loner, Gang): 3.22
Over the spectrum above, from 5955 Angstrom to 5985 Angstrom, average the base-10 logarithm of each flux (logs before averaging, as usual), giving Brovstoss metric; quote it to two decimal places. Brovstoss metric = 1.60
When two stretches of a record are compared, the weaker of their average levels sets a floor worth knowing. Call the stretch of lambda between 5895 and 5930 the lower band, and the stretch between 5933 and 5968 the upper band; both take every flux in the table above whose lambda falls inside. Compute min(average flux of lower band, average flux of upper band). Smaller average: 37.6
